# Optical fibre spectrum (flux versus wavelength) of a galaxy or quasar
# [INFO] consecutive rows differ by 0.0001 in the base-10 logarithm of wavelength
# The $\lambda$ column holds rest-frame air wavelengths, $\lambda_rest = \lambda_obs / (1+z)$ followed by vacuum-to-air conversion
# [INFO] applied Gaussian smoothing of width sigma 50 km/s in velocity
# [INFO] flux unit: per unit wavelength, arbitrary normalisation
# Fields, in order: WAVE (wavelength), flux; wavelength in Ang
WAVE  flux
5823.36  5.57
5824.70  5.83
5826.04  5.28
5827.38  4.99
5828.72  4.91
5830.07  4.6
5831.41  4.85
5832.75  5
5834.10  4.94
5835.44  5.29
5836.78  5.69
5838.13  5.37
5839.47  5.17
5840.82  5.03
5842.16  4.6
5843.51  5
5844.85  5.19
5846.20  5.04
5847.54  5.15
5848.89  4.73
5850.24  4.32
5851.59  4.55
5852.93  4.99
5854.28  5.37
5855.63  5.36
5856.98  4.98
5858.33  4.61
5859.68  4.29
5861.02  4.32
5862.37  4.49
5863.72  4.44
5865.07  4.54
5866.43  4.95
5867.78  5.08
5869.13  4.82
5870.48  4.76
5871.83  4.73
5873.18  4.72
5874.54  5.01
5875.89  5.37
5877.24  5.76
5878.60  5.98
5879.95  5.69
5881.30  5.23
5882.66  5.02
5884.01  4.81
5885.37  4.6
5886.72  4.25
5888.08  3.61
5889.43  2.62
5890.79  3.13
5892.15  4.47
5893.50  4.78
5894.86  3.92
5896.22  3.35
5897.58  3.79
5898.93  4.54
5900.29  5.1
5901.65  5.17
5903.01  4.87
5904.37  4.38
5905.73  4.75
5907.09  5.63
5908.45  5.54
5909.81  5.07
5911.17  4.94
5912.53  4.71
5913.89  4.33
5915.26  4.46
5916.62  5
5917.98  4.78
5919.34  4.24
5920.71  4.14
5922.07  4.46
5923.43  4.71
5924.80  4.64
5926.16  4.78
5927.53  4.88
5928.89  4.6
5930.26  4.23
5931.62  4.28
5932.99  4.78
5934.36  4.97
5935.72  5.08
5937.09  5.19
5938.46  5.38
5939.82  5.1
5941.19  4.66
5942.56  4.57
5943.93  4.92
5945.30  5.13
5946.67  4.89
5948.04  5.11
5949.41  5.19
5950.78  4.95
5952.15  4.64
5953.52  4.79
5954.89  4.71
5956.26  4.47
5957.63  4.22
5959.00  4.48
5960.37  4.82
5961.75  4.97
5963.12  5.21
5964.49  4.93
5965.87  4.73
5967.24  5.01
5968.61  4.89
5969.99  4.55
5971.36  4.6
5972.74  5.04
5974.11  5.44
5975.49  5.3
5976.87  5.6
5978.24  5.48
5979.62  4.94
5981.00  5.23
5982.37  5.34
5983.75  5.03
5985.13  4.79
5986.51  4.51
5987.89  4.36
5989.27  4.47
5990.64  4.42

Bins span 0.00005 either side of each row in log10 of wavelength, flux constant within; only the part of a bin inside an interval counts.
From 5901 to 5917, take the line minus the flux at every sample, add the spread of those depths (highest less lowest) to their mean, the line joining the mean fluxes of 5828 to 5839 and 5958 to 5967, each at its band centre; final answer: 1.33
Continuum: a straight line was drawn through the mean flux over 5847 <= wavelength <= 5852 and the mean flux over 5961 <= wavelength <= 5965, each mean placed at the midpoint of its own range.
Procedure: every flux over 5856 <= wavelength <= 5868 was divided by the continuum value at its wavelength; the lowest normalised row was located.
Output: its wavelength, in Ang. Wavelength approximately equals 5859.68 Ang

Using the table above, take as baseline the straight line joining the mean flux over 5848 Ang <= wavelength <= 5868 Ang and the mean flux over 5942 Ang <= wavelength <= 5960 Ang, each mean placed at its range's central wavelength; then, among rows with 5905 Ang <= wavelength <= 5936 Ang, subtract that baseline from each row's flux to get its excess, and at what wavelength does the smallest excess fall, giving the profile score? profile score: 5920.71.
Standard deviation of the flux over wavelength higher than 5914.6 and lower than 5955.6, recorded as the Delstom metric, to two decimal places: 0.31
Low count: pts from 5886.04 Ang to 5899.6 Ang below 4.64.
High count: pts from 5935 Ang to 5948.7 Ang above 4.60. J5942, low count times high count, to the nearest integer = 81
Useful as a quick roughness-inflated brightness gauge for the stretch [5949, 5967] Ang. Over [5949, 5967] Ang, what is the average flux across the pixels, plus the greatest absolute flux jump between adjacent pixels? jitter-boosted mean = 5.12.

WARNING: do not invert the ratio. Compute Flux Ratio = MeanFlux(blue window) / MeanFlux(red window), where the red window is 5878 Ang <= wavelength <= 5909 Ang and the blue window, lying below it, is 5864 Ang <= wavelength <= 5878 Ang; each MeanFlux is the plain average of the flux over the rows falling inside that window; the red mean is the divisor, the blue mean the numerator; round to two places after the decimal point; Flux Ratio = 1.09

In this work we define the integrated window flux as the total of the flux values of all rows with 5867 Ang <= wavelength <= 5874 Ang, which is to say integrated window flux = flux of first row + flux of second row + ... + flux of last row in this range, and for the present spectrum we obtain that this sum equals 24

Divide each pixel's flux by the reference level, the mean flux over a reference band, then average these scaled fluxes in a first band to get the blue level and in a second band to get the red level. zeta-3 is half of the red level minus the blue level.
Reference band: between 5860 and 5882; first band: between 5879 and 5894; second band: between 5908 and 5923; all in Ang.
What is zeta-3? 0.03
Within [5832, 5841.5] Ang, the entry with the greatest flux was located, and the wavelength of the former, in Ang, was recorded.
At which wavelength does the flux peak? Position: 5836.78 Ang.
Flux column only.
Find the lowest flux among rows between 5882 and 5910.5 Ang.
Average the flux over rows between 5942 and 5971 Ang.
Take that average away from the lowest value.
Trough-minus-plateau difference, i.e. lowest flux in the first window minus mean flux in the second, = -2.2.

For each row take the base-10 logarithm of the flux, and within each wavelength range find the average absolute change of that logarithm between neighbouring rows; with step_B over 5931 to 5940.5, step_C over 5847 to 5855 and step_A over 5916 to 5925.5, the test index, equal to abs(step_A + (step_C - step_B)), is 0.038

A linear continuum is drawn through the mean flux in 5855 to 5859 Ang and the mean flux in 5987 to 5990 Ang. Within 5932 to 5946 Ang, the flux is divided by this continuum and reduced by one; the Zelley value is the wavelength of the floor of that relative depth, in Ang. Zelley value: 5942.56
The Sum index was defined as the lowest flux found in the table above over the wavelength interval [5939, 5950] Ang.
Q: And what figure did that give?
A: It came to 4.57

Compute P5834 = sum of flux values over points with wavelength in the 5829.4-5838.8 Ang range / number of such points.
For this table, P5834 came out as 5.11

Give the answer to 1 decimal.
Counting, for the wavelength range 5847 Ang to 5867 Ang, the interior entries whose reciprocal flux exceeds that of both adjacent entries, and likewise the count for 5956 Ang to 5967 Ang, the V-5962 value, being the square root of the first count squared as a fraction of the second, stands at 3.0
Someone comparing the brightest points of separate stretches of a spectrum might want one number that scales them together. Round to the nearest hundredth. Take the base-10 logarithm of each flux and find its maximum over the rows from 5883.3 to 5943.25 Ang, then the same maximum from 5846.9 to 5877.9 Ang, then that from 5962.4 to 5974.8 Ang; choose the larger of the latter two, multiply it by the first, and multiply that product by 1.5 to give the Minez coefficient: 0.86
